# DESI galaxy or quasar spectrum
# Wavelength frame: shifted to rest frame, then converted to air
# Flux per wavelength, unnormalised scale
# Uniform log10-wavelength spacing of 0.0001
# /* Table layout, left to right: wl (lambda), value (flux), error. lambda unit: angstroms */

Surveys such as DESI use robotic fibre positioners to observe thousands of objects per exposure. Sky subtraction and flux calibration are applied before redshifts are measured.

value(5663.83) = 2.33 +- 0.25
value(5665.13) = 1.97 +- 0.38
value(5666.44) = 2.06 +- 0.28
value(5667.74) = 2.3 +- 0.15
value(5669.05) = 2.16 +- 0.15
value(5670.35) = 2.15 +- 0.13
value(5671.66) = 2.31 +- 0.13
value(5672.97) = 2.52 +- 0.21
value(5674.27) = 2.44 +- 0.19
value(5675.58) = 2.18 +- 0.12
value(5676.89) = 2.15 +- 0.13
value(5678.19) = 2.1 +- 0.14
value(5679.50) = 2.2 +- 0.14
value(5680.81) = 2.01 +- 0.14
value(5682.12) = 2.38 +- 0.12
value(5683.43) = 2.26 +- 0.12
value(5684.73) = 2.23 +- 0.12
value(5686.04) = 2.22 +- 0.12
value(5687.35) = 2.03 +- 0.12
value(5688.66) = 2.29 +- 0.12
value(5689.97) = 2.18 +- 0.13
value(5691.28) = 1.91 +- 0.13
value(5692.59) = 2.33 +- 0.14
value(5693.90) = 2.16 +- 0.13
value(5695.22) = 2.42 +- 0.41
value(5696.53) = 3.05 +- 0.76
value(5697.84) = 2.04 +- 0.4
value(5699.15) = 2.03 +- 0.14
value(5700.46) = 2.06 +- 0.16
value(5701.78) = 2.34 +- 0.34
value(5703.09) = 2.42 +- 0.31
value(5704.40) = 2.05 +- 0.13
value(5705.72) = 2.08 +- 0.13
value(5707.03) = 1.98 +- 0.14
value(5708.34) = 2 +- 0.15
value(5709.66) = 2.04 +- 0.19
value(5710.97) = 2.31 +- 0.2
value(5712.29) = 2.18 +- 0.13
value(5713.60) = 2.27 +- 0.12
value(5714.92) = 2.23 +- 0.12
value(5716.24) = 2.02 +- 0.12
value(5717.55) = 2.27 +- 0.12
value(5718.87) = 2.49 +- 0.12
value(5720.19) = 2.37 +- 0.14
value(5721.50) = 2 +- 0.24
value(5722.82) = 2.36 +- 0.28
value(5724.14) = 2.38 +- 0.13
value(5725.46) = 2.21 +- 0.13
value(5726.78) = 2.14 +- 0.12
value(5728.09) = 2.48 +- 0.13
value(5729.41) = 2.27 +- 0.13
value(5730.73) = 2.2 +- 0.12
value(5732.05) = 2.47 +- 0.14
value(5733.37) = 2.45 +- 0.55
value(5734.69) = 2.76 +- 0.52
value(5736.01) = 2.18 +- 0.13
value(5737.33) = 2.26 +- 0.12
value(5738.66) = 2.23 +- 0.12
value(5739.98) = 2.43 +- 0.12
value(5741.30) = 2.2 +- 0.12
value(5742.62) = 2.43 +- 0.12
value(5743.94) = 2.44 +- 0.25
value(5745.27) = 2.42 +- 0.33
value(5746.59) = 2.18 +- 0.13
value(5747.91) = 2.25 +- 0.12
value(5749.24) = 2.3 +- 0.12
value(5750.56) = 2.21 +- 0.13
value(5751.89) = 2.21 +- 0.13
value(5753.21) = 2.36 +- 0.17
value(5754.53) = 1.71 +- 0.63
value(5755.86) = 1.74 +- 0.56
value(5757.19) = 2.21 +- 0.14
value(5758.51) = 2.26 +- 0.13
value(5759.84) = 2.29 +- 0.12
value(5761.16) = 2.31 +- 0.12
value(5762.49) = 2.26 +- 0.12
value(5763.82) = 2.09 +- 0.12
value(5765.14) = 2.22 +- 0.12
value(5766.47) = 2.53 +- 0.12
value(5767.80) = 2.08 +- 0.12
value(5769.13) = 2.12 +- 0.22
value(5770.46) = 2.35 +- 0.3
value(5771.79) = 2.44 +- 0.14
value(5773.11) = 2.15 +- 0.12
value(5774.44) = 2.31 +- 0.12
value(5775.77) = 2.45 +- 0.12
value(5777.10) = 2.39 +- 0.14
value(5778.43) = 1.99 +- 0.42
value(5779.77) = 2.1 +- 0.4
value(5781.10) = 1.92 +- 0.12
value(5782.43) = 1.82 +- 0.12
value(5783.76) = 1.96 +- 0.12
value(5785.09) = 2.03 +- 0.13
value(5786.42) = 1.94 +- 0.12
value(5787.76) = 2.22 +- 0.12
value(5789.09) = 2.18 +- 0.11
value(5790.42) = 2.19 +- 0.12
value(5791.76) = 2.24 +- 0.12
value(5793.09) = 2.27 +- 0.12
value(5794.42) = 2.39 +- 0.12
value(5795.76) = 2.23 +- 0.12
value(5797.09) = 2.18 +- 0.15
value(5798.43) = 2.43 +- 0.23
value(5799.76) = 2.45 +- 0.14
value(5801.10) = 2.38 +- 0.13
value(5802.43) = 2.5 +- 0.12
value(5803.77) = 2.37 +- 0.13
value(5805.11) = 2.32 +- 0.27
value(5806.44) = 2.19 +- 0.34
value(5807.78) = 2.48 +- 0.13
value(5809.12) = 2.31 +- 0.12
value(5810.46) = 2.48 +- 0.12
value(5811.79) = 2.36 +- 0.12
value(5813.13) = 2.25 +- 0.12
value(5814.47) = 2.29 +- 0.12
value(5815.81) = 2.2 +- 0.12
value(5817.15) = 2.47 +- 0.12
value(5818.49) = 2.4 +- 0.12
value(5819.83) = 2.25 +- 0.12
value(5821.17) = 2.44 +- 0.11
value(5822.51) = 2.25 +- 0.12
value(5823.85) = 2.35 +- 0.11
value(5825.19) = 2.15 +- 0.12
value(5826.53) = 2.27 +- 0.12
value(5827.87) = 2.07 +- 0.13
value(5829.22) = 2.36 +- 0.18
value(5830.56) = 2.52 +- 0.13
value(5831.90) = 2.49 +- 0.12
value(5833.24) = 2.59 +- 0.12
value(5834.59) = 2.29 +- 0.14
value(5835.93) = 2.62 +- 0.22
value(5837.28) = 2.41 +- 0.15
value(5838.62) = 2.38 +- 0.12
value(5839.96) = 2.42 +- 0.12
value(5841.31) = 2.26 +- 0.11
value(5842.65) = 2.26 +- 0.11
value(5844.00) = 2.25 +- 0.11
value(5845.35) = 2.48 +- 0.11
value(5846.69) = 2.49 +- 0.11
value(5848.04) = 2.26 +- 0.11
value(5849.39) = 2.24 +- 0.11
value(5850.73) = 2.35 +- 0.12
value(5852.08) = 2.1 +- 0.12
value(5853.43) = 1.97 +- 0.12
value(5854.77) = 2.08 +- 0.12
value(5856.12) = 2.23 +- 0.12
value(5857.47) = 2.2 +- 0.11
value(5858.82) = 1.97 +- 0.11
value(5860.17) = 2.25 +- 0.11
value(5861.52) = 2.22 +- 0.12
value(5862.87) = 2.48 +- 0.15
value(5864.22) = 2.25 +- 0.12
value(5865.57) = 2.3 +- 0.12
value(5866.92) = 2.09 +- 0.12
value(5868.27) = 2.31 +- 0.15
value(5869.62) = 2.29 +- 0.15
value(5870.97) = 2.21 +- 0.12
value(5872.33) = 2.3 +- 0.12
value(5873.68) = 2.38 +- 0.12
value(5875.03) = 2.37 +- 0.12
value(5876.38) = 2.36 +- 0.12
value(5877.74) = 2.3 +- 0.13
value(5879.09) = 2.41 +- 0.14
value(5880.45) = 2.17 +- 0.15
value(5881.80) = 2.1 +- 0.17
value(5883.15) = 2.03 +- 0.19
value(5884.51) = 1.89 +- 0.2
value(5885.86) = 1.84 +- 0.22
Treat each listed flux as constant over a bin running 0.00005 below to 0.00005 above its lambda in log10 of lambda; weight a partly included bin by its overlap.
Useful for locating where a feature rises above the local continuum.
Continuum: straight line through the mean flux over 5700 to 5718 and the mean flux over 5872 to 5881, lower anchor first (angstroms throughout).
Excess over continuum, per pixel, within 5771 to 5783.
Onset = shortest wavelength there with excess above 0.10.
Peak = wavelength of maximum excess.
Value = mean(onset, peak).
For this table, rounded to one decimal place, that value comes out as 5773.8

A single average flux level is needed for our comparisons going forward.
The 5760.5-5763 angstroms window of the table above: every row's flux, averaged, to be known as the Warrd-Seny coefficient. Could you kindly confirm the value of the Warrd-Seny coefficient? 2.29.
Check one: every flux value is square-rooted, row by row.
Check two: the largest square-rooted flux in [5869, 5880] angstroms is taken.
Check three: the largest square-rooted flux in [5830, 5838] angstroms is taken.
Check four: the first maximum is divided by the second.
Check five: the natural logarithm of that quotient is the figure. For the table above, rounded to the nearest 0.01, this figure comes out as -0.04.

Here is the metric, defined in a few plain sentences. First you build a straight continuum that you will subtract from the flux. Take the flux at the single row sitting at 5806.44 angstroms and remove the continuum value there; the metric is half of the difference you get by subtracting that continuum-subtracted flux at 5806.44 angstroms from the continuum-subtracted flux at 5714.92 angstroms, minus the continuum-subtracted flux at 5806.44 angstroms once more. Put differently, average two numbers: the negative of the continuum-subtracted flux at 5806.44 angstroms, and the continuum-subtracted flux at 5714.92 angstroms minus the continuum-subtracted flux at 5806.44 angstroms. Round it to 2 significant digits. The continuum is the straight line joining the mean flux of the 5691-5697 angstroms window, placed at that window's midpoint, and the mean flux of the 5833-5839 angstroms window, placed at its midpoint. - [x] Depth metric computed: 0.17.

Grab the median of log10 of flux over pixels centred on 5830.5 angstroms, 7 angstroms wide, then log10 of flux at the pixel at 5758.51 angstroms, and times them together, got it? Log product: 0.140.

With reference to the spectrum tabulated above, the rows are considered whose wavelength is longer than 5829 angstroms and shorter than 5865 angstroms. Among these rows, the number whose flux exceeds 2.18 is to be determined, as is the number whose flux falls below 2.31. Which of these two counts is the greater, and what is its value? 23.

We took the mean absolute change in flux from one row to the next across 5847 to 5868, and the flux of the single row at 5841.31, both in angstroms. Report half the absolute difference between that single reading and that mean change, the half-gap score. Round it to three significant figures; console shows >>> 1.06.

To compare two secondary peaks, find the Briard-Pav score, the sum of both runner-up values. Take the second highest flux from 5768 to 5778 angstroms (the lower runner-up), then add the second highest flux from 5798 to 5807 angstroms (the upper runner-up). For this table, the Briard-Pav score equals 4.89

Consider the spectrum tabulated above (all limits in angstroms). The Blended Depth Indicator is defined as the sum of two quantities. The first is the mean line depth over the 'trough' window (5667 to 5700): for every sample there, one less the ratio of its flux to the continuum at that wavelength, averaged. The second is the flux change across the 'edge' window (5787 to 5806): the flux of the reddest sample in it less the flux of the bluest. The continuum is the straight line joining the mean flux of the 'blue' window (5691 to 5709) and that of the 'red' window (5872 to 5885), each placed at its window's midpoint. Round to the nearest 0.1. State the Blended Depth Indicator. 0.1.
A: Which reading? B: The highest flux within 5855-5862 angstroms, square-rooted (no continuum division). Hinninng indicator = 1.50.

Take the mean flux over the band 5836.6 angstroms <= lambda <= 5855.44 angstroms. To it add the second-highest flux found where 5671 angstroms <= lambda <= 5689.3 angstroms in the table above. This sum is 4.72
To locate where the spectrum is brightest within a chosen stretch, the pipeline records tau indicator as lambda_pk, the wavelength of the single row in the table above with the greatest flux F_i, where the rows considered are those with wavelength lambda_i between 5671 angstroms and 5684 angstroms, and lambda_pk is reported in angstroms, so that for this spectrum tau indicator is 5672.97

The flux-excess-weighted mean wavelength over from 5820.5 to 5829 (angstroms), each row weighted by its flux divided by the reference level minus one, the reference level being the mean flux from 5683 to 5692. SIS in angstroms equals 5822.2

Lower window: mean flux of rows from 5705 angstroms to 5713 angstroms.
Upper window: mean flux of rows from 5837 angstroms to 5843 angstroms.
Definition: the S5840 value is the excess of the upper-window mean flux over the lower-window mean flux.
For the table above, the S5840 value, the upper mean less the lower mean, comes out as 0.25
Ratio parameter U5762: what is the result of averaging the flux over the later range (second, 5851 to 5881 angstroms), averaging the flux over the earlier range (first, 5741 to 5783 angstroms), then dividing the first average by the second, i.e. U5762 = 0.99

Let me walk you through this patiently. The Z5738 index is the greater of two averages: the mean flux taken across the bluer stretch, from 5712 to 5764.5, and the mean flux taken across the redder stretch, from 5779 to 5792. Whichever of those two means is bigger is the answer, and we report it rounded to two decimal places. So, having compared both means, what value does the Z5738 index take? 2.26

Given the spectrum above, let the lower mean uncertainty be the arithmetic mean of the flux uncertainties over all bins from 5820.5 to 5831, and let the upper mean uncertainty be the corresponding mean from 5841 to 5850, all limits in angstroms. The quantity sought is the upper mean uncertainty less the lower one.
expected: -0.018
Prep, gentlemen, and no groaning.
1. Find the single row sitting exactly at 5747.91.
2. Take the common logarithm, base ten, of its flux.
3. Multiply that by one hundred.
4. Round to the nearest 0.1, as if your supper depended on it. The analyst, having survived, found 35.2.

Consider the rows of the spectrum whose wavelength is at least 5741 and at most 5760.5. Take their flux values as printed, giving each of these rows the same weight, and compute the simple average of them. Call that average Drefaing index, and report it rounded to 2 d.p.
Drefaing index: 2.21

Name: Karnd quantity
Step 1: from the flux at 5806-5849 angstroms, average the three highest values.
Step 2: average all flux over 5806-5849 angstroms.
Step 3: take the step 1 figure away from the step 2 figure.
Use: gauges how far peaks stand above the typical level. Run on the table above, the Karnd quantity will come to -0.22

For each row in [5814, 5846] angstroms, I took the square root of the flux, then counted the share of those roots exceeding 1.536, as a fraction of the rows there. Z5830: 0.50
